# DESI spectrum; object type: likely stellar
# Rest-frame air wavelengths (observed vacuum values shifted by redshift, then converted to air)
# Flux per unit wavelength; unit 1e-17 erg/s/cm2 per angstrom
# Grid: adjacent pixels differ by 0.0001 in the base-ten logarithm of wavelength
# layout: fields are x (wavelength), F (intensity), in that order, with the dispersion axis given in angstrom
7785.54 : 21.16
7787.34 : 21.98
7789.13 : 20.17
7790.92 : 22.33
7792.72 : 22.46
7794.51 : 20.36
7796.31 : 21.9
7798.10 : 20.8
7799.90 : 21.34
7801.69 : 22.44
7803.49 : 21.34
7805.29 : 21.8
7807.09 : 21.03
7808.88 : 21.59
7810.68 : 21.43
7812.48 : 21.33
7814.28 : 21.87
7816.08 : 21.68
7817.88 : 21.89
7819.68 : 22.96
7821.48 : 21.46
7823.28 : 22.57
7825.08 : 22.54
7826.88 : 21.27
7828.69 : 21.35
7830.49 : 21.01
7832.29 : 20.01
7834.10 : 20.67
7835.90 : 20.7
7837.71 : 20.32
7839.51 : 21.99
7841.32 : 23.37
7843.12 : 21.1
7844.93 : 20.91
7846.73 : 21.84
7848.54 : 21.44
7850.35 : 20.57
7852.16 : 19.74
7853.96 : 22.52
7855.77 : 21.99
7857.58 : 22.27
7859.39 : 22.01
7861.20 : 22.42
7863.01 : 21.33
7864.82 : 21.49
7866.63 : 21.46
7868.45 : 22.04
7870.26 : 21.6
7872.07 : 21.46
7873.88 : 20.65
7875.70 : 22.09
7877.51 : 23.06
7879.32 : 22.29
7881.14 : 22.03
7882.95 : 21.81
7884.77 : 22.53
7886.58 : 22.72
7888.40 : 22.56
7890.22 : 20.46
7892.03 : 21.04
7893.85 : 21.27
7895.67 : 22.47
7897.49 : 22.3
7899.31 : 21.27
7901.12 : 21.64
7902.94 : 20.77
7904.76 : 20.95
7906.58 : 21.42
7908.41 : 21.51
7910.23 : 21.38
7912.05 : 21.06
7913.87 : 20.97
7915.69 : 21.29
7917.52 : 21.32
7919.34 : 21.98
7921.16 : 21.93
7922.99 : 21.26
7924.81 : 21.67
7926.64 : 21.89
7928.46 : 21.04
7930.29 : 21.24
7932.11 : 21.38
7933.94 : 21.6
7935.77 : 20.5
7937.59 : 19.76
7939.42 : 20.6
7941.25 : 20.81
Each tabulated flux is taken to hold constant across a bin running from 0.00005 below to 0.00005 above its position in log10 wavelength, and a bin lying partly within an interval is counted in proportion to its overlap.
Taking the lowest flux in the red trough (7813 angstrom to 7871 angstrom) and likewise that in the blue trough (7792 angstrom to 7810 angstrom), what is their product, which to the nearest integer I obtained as 402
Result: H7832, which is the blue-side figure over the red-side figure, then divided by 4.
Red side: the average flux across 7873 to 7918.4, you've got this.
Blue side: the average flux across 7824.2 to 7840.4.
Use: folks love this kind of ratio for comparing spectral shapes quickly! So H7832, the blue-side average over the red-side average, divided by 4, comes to 0.244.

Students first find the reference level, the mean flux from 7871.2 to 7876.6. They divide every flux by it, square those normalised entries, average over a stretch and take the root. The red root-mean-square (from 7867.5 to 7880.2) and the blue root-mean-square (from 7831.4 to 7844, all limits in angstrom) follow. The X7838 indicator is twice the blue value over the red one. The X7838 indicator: 1.94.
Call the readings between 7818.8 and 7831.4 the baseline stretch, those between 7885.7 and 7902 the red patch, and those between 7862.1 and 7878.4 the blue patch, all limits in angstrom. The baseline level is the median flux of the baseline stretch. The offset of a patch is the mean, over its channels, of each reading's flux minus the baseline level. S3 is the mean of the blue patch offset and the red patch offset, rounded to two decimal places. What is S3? 0.26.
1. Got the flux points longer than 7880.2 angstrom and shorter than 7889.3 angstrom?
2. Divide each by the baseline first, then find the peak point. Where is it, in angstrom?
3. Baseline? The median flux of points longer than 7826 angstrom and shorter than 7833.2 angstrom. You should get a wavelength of 7886.58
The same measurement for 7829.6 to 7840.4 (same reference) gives 7839.51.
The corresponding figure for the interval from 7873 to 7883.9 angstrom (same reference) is 7877.51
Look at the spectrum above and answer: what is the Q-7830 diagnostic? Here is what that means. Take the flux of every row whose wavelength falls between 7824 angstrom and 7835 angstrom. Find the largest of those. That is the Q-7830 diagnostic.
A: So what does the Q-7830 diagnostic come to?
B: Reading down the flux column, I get 22.54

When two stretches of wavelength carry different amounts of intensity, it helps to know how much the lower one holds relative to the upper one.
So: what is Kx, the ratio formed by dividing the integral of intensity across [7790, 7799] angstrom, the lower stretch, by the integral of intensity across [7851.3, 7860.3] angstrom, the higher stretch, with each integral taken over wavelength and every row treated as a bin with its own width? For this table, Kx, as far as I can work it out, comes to 0.99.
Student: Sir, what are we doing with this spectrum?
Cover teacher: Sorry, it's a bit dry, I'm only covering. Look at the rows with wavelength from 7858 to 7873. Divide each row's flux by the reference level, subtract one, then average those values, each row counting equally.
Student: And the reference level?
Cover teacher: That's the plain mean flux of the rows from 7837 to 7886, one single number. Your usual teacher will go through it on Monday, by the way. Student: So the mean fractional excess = 0.000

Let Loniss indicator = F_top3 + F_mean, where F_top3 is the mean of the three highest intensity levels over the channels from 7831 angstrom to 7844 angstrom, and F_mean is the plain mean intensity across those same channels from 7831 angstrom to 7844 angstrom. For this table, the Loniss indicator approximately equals 43.3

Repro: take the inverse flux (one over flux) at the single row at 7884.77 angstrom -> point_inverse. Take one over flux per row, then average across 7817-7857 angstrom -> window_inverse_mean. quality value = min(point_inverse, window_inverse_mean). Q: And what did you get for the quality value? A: 0.0444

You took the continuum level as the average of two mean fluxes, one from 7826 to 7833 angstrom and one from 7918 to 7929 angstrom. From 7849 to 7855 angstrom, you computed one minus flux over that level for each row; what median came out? 0.03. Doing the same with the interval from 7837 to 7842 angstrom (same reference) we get -0.03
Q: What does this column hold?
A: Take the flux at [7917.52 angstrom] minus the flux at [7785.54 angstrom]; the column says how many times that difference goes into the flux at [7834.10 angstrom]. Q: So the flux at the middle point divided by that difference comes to 129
